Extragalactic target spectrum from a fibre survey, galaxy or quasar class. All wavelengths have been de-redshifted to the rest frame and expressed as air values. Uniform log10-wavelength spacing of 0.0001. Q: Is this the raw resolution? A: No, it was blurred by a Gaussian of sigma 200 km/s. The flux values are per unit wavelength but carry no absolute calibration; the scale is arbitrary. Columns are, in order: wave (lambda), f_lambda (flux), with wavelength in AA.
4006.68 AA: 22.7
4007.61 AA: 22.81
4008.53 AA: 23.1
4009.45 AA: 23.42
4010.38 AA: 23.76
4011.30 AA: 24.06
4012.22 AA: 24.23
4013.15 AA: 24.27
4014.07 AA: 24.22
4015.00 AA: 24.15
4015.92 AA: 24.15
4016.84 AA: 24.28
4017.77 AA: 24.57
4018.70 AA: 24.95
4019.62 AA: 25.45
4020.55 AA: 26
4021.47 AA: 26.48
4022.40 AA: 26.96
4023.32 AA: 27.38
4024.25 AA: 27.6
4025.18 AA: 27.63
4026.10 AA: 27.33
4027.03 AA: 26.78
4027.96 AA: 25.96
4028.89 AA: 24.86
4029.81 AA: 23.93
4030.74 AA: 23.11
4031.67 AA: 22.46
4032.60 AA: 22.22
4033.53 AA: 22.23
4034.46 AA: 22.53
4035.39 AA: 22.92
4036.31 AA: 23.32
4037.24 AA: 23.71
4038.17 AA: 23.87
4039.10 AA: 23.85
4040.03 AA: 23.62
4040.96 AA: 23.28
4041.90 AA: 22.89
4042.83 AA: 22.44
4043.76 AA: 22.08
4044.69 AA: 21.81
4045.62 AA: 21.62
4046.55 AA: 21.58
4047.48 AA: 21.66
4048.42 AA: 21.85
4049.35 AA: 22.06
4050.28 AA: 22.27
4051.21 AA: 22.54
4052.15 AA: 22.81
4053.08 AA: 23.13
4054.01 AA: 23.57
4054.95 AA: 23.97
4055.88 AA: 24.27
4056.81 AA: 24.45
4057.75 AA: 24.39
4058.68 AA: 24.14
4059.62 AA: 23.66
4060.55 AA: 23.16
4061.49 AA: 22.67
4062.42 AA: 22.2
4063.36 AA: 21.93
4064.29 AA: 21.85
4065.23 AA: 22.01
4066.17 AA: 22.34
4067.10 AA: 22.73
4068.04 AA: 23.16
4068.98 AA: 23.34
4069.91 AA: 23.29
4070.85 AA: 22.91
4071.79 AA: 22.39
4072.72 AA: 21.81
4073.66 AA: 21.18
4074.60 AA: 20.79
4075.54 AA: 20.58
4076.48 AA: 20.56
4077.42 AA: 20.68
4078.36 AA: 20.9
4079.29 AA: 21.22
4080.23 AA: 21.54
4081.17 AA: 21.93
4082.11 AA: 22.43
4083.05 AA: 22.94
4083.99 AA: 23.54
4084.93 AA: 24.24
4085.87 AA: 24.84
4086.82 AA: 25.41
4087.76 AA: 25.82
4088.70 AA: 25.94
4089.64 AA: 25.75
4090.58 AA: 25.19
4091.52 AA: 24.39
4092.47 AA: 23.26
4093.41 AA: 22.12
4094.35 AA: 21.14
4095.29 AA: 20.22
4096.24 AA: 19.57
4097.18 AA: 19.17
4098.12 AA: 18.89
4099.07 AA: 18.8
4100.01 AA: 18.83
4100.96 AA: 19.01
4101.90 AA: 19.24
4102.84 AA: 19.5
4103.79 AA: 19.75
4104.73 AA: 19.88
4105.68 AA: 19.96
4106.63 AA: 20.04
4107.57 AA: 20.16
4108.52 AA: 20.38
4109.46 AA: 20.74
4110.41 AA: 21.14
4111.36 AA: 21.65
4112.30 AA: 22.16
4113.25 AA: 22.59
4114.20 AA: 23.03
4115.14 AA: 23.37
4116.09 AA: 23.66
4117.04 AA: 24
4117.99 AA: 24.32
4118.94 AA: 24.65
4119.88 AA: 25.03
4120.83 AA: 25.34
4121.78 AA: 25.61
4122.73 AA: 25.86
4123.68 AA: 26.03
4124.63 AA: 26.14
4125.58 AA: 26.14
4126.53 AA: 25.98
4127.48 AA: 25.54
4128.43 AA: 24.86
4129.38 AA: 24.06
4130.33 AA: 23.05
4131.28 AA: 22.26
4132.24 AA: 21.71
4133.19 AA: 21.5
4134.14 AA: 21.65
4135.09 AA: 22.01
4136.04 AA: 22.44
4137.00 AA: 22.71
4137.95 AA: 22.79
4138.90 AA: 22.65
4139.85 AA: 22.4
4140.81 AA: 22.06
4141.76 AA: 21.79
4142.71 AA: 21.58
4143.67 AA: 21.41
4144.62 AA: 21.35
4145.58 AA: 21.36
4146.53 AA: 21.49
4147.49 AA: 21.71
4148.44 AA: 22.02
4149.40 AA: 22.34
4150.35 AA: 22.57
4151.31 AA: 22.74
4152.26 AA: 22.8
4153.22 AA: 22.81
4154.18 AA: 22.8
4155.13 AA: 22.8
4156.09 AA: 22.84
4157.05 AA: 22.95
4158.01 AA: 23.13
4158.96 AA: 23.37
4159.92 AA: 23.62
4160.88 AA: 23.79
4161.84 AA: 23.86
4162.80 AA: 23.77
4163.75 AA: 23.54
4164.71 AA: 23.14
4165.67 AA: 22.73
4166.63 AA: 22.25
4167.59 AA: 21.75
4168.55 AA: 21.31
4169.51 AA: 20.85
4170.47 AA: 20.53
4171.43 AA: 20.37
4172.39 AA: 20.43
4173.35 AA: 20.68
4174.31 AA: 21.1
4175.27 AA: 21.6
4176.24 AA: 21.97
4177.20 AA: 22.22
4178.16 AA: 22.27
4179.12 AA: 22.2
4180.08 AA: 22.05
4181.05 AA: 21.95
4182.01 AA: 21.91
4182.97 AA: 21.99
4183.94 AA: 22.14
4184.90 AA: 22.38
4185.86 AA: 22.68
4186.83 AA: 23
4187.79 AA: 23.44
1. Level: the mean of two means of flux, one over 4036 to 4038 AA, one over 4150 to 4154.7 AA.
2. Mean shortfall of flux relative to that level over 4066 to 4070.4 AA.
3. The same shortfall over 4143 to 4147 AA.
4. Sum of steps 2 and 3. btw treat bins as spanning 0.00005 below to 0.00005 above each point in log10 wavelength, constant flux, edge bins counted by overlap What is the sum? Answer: 1.9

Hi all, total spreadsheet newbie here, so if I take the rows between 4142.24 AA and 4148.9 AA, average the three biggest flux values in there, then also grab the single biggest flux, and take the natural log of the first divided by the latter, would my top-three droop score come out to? -0.011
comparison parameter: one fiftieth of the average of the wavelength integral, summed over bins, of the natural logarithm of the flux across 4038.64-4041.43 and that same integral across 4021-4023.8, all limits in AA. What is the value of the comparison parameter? 0.180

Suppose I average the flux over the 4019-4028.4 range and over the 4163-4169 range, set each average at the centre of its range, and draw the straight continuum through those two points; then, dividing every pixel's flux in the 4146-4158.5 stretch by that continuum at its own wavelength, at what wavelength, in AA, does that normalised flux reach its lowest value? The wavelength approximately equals 4146.53 AA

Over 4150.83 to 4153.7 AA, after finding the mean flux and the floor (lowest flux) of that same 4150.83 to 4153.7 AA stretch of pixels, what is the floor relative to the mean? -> 1.00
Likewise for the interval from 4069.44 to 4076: 0.94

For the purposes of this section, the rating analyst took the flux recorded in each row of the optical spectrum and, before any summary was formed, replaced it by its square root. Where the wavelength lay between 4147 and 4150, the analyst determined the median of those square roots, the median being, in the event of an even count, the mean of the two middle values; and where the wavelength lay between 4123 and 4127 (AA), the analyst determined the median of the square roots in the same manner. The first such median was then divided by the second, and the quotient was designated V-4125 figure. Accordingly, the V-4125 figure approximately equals 0.919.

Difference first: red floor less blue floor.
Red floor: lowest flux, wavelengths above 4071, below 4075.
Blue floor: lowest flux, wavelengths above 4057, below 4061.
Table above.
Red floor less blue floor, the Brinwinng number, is -2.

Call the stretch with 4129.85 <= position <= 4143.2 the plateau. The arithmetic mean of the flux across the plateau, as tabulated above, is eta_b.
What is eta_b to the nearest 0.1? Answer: 22.2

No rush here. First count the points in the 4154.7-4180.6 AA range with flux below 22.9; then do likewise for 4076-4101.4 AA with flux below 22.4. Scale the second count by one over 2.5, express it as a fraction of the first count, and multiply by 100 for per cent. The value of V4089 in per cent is 33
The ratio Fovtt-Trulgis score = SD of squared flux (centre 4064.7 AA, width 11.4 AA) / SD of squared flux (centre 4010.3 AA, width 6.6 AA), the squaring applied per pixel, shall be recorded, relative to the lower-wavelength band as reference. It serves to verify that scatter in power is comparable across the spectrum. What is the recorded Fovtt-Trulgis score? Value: 1.1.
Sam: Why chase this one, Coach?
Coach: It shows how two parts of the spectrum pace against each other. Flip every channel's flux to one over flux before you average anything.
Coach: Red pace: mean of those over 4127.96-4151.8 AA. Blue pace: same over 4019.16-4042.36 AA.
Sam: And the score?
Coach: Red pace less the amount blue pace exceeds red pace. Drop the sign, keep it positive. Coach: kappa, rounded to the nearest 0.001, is 0.049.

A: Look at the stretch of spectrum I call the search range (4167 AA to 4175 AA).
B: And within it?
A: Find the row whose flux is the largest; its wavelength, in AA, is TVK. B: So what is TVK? 4167.59 AA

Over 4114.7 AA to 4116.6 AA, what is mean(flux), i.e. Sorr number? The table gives 23.5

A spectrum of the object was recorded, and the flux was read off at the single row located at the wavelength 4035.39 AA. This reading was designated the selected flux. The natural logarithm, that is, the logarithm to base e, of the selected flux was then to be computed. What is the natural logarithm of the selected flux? 3.13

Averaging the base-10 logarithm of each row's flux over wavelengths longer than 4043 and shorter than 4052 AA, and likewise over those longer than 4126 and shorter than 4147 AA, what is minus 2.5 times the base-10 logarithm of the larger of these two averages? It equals -0.328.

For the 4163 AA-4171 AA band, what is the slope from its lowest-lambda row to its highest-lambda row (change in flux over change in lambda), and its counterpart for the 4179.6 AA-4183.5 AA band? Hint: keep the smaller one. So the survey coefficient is -0.4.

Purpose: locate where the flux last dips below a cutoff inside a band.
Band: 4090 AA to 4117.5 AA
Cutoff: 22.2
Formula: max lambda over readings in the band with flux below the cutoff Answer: 4112.30 AA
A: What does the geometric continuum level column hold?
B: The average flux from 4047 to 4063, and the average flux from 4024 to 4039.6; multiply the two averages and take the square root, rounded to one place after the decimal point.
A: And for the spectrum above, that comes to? 23.7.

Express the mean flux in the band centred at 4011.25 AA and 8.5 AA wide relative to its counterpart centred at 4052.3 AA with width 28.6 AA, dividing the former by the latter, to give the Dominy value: 1.04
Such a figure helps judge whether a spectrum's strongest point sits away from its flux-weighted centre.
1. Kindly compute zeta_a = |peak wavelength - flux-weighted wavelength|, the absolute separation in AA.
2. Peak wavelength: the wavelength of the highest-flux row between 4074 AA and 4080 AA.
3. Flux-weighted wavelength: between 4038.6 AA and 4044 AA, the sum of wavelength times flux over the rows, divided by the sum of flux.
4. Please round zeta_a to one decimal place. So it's 37.9 AA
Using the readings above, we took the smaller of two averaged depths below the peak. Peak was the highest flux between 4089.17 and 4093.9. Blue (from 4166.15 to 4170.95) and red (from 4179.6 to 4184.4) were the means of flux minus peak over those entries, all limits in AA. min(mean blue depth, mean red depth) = -4.41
